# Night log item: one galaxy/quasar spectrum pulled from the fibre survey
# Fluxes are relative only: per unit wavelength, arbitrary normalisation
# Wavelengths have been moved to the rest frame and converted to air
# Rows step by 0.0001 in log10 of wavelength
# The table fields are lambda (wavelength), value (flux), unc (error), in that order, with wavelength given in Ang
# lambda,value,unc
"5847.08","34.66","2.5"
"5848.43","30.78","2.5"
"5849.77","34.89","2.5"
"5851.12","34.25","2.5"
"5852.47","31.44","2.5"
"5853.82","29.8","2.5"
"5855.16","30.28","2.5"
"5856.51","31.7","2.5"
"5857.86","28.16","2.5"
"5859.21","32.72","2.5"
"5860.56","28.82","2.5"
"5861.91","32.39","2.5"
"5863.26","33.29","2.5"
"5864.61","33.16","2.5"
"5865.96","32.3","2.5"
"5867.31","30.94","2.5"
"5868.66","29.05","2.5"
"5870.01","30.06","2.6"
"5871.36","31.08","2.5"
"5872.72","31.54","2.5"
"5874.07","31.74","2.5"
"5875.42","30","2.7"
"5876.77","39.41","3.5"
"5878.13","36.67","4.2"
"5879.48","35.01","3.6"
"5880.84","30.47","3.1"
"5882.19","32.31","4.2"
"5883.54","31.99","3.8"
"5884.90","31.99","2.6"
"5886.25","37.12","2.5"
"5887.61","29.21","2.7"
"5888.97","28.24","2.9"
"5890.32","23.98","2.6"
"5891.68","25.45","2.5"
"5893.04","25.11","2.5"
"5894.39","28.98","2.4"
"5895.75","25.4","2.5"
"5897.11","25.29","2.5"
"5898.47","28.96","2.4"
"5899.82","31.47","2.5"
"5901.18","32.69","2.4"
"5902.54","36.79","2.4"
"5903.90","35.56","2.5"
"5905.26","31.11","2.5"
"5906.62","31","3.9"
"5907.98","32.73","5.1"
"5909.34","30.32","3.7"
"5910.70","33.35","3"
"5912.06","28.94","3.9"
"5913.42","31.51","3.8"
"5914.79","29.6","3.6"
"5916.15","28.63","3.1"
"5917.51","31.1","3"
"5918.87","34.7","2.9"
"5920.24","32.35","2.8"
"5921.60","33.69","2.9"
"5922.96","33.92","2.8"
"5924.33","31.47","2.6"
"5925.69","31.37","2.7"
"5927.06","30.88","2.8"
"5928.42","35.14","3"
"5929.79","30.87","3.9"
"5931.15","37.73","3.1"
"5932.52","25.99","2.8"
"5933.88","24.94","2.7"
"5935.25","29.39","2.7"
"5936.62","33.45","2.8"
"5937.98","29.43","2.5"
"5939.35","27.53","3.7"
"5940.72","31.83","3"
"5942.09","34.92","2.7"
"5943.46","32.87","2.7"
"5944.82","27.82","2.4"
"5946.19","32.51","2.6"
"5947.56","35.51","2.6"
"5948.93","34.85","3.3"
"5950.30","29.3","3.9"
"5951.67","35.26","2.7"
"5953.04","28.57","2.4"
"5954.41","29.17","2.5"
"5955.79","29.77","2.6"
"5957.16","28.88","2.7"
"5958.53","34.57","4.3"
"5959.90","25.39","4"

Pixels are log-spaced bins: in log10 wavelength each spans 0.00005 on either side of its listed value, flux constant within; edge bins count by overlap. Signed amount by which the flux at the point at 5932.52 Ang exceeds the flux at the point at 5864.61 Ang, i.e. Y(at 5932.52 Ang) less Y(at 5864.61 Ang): -7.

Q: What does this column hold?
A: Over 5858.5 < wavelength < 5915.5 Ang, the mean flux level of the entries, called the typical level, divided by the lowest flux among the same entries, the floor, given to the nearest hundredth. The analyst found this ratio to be 1.30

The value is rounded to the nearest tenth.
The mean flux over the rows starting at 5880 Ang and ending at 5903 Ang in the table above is 29.7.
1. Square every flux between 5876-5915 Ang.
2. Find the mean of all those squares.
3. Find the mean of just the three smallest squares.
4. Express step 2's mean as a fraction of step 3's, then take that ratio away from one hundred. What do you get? 98.4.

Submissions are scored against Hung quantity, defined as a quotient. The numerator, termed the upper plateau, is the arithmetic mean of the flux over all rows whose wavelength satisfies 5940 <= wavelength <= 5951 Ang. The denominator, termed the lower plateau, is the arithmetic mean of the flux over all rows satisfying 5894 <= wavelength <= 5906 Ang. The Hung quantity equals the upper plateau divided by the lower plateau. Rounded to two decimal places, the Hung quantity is 1.06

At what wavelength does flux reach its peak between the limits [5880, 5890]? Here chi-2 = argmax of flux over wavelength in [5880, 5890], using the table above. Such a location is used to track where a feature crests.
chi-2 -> 5886.25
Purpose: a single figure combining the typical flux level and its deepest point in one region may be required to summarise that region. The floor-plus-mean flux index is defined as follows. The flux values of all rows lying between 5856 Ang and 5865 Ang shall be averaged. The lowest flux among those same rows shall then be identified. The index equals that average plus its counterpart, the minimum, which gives 59.6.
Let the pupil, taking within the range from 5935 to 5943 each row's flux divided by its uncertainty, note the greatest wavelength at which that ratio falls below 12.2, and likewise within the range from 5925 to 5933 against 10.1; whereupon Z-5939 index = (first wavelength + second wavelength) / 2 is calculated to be 5936.6 Ang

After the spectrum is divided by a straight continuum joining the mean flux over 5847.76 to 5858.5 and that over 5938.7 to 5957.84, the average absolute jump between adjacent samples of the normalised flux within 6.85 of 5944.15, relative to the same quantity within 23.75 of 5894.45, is 1.31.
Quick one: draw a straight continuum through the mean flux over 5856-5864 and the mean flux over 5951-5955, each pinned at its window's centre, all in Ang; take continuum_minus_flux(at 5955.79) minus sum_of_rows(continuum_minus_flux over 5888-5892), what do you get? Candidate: -14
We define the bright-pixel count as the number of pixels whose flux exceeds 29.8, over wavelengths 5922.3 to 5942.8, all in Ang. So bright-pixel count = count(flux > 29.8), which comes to 10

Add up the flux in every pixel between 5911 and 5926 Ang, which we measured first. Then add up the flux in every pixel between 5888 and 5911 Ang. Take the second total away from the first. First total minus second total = -159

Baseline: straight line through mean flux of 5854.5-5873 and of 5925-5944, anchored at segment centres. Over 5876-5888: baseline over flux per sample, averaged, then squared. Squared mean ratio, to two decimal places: 0.86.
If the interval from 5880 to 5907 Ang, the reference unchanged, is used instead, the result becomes 1.10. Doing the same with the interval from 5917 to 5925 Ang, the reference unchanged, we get 0.90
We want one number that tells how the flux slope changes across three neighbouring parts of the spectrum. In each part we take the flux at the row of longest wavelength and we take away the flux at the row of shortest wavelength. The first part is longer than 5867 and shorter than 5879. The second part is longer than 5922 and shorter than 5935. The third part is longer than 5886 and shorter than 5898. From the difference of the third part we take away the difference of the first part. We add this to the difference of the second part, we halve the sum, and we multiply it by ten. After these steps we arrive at -133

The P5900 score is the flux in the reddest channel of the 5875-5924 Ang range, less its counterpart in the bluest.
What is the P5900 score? 4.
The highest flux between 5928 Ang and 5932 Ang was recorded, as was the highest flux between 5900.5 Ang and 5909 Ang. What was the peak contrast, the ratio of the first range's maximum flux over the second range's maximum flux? 1.03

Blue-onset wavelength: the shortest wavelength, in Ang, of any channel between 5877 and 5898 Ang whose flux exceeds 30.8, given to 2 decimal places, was 5878.13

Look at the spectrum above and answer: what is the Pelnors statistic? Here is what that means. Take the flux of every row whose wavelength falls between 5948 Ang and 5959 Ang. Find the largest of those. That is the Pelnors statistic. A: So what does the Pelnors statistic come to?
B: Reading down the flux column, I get 35.26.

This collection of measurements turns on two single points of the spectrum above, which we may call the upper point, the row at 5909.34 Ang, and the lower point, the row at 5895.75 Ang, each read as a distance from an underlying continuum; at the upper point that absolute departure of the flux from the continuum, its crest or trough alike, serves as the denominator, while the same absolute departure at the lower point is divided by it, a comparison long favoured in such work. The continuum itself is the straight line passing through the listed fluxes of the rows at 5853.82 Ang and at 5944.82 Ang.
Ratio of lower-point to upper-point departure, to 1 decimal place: 2.0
